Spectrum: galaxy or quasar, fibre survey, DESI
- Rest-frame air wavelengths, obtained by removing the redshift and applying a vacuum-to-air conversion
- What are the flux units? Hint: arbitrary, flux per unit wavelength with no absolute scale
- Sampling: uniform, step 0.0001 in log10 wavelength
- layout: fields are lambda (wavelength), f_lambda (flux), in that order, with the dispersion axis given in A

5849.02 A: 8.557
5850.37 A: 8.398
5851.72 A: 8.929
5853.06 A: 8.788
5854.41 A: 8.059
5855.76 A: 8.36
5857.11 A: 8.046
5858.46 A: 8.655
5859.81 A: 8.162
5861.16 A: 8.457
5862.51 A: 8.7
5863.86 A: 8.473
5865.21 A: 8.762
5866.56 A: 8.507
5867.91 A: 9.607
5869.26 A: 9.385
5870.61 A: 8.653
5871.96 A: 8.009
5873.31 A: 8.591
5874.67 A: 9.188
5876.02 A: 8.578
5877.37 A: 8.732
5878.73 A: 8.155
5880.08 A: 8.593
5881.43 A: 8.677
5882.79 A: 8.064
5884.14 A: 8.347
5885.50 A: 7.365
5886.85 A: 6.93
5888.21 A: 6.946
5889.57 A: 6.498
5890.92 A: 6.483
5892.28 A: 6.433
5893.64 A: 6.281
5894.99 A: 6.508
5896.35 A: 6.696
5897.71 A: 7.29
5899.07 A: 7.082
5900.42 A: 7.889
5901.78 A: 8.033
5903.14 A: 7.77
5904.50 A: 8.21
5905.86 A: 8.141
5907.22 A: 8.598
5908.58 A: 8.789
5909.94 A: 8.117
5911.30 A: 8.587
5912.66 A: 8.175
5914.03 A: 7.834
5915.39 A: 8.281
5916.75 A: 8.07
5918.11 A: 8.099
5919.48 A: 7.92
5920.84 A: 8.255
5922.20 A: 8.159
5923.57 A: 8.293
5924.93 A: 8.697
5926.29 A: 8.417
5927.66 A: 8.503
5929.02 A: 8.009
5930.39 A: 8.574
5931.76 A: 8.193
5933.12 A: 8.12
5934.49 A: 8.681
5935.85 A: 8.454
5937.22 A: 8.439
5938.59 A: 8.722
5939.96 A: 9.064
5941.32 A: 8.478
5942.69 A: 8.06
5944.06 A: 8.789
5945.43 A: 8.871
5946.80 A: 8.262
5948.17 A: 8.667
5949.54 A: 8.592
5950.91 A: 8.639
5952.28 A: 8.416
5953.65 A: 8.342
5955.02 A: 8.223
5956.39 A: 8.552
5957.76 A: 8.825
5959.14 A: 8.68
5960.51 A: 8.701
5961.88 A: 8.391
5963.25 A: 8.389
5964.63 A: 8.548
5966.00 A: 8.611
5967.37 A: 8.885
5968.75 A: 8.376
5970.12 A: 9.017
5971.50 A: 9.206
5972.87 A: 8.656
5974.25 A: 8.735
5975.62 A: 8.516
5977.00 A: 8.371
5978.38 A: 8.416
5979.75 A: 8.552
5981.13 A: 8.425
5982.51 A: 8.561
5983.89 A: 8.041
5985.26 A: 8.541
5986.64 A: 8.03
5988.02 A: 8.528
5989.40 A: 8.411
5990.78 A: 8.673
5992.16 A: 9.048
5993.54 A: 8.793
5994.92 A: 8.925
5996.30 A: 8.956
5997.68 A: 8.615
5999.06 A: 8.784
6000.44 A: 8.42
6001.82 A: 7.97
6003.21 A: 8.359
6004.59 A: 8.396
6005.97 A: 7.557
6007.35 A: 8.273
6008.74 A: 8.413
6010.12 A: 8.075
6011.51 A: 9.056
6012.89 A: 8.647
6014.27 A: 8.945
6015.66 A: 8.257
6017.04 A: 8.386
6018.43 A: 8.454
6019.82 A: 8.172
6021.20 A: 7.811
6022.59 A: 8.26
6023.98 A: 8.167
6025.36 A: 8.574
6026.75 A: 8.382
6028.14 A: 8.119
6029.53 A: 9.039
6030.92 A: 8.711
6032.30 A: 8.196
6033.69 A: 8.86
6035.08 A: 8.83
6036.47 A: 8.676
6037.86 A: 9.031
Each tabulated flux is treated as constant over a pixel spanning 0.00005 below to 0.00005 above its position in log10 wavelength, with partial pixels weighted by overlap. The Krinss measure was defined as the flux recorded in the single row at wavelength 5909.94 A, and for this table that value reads 8.117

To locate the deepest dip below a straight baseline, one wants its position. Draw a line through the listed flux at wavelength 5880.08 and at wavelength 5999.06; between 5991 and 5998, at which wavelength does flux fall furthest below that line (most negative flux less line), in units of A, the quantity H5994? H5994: 5997.68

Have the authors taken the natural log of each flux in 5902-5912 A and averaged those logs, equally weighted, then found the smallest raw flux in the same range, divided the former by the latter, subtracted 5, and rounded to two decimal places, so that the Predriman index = -4.73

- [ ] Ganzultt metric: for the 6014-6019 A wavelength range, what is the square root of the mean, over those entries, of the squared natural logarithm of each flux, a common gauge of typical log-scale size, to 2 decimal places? 2.14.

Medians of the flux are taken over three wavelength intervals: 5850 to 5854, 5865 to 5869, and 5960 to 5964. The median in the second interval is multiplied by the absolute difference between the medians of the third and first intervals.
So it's 3.5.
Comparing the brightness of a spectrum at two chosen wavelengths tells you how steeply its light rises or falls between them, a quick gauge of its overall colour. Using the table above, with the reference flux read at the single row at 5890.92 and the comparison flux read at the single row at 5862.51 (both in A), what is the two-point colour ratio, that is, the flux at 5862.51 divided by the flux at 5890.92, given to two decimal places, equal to 1.34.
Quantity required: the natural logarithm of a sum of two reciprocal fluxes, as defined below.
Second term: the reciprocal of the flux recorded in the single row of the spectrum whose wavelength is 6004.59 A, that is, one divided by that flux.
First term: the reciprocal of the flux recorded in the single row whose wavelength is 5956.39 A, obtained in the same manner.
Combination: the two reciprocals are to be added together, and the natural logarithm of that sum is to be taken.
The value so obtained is -1.44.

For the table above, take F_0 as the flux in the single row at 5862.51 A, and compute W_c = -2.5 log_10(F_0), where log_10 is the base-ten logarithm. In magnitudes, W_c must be -2.35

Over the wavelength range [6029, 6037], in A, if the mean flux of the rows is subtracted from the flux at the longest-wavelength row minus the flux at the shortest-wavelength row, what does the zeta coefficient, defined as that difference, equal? -9.1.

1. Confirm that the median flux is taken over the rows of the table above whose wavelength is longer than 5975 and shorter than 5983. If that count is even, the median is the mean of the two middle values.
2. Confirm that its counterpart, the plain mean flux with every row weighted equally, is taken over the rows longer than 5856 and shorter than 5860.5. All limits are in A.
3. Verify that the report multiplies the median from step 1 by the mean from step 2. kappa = 70.2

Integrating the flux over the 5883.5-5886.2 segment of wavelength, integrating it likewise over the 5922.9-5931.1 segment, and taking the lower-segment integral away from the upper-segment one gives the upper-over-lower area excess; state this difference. 48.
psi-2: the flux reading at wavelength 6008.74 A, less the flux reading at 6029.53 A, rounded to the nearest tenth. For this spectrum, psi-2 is -0.6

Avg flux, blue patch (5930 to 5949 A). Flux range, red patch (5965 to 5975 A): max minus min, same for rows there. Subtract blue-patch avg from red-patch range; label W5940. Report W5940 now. -7.70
